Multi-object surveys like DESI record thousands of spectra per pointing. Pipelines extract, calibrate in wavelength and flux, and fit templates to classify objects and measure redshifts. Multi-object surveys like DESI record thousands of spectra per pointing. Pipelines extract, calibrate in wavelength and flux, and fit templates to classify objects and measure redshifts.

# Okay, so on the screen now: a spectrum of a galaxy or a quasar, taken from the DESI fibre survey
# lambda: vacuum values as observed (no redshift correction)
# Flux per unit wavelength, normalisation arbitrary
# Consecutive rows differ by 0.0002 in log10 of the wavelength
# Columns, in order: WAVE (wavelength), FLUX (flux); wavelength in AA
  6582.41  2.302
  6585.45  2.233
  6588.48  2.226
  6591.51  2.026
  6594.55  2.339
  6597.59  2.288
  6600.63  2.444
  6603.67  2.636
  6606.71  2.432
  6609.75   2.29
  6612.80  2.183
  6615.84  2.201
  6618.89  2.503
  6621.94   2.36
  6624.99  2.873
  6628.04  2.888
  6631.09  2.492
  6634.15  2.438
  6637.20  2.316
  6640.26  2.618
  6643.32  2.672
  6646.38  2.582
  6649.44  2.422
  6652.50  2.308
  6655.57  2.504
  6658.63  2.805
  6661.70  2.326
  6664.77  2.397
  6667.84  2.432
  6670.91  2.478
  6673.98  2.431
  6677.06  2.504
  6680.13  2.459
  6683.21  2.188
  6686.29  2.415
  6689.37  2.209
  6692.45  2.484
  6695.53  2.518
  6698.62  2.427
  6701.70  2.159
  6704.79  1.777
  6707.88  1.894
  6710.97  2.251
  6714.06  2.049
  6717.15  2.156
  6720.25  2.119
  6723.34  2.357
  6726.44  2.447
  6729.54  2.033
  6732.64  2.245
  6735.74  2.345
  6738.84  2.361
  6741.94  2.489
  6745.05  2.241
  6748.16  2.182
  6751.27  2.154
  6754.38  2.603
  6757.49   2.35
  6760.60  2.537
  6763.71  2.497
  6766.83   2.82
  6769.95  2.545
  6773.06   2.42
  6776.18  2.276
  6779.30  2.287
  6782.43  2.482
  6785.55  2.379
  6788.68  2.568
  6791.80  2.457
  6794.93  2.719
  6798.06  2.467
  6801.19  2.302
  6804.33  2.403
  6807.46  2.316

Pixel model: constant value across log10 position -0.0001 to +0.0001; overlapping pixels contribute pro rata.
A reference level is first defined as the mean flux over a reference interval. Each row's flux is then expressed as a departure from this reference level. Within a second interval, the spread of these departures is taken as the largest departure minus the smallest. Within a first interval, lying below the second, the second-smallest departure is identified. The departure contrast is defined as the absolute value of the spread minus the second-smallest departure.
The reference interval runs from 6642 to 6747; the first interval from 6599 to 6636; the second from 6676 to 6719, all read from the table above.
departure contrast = 0.88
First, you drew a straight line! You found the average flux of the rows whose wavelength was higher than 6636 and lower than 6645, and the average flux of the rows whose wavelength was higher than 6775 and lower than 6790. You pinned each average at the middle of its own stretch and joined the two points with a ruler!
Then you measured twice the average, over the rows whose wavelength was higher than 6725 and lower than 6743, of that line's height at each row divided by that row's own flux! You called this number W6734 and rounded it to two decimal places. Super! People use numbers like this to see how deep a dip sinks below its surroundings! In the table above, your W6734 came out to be 2.12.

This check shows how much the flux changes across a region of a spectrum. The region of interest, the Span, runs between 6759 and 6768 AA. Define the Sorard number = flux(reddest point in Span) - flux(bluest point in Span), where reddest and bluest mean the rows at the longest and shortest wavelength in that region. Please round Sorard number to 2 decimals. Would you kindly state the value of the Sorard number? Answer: 0.28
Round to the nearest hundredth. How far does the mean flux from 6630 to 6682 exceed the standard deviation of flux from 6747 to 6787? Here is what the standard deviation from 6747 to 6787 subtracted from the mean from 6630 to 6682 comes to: 2.30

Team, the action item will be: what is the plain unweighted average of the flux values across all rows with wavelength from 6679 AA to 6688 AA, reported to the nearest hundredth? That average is 2.35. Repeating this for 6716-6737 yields 2.24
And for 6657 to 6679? 2.48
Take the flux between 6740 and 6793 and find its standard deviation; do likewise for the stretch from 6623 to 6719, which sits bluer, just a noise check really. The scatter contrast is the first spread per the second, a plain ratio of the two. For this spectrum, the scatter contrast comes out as 0.68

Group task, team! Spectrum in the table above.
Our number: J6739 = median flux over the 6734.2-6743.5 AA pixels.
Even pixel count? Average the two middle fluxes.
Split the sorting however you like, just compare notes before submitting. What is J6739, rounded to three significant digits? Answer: 2.36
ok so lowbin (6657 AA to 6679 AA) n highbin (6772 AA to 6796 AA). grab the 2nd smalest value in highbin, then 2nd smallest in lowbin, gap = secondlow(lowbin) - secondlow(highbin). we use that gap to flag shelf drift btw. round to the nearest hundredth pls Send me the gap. 0.11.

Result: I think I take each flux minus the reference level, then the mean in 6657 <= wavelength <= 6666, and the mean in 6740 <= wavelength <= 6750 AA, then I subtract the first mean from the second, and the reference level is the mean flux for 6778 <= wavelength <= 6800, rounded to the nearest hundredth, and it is -0.21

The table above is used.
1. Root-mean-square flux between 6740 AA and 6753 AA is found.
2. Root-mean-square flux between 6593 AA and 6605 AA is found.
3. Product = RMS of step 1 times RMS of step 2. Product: 5.52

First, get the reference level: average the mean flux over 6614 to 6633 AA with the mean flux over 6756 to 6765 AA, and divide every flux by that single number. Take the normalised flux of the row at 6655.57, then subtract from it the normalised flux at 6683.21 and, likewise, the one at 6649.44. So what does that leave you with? -0.84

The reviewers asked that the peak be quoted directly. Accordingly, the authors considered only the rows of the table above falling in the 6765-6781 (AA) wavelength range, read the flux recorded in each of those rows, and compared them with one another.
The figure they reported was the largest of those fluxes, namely 2.82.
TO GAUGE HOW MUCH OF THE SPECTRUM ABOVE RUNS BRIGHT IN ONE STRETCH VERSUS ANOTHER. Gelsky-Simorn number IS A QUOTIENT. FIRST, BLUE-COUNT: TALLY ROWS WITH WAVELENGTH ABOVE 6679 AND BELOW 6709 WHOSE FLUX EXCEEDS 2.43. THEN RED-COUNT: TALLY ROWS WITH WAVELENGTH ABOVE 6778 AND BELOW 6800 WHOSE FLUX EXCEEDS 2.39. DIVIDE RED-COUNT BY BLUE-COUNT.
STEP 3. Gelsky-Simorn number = 1.7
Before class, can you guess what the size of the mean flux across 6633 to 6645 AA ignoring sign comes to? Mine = 2.51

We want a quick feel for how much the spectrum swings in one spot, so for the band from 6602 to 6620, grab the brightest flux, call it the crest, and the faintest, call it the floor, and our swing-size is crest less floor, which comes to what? 0.45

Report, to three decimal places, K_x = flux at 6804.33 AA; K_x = 2.403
